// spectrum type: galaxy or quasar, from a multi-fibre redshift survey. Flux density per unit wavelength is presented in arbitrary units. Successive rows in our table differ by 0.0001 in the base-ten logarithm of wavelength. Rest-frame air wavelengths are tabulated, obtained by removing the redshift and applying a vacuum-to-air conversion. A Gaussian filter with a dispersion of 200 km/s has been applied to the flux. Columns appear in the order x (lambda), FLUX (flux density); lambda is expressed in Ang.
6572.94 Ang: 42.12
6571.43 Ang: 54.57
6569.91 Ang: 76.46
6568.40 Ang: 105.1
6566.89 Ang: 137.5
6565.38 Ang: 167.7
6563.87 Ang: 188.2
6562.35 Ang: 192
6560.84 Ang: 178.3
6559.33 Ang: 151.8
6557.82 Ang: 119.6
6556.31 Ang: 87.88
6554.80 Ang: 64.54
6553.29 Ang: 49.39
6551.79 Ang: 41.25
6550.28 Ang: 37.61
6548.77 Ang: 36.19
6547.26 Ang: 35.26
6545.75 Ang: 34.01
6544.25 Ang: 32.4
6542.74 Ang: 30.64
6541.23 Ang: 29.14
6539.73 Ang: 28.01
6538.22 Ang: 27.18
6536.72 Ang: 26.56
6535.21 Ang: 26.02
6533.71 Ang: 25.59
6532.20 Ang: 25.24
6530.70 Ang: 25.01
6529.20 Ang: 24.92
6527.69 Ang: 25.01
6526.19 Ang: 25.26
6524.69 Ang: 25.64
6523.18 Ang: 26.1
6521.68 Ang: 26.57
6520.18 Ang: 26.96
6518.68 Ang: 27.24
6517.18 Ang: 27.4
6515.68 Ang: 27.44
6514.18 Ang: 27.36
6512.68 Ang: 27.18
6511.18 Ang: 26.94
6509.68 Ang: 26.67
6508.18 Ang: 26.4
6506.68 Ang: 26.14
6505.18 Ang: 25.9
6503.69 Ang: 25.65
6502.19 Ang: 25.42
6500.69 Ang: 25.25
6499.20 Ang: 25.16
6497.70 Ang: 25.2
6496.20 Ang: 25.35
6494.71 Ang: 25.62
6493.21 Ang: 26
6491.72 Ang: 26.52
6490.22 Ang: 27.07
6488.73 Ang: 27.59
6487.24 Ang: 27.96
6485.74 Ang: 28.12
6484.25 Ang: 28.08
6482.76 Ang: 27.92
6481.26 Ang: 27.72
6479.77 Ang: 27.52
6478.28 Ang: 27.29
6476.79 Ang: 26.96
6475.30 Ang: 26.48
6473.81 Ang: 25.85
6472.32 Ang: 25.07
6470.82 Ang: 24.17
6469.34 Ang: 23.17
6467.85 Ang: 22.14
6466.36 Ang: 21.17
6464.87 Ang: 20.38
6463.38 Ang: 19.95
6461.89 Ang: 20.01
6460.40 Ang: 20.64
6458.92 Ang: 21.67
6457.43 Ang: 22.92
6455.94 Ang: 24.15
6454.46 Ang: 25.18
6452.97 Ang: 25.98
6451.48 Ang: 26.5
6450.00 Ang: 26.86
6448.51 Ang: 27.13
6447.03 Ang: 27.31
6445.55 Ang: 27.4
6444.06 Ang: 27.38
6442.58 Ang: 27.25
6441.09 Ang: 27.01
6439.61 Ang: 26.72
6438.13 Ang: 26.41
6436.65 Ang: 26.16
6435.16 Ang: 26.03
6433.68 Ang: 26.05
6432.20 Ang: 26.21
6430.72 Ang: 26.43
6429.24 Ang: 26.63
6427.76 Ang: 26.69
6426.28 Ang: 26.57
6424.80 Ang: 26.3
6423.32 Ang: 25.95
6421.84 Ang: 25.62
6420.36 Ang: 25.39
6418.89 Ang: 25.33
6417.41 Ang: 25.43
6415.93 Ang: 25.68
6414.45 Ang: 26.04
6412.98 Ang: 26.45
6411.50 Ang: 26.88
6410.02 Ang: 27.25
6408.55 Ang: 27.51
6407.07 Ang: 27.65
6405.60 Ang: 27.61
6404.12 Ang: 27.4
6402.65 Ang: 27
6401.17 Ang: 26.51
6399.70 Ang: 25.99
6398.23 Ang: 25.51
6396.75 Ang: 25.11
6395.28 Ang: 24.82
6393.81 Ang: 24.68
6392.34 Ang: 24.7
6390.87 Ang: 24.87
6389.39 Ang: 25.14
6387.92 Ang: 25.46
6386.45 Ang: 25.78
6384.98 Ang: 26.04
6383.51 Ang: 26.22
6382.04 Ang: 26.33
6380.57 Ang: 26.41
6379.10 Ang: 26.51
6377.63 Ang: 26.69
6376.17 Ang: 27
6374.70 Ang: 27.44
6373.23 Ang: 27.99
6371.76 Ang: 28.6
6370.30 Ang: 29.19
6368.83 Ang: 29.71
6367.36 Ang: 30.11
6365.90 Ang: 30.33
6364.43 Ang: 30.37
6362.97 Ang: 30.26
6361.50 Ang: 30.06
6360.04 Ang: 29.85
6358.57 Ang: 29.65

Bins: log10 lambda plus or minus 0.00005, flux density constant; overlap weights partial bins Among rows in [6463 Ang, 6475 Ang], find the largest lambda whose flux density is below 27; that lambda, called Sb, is 6473.81 Ang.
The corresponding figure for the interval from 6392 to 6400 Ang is 6399.70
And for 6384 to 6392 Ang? 6390.87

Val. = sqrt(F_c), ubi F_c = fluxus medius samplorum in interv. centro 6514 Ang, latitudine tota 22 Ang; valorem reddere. 5.16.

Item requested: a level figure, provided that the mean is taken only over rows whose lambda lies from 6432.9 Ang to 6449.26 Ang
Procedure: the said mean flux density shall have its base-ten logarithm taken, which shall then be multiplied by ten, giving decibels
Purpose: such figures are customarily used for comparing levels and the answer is 14.3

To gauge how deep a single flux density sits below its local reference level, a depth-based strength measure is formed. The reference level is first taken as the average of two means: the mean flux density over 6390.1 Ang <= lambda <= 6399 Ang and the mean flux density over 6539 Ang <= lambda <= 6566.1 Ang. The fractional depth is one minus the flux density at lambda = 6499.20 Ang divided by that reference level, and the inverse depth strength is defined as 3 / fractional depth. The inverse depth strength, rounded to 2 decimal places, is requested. 5.59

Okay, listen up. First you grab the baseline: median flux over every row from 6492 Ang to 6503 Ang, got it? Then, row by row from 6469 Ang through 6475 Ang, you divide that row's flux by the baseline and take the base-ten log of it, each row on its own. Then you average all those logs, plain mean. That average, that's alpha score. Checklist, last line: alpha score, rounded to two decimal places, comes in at -0.01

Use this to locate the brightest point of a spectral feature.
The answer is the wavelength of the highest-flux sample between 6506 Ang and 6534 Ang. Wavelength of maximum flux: 6515.68 Ang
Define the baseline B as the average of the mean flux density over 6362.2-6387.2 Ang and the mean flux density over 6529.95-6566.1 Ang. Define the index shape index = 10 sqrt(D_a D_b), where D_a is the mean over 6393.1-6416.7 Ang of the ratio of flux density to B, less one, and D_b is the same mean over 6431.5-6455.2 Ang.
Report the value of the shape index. 4.54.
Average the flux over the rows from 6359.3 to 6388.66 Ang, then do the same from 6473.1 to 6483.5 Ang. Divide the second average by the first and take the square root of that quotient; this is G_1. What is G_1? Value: 0.98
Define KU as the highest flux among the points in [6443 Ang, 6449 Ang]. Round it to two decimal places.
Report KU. 27.40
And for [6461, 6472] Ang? 24.17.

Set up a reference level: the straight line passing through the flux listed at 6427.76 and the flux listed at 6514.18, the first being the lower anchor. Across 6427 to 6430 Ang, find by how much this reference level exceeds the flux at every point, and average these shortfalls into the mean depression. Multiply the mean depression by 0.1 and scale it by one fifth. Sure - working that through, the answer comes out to 0.00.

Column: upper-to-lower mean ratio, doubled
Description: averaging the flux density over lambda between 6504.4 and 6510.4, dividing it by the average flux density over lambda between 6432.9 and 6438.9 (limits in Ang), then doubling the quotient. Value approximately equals 2.0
